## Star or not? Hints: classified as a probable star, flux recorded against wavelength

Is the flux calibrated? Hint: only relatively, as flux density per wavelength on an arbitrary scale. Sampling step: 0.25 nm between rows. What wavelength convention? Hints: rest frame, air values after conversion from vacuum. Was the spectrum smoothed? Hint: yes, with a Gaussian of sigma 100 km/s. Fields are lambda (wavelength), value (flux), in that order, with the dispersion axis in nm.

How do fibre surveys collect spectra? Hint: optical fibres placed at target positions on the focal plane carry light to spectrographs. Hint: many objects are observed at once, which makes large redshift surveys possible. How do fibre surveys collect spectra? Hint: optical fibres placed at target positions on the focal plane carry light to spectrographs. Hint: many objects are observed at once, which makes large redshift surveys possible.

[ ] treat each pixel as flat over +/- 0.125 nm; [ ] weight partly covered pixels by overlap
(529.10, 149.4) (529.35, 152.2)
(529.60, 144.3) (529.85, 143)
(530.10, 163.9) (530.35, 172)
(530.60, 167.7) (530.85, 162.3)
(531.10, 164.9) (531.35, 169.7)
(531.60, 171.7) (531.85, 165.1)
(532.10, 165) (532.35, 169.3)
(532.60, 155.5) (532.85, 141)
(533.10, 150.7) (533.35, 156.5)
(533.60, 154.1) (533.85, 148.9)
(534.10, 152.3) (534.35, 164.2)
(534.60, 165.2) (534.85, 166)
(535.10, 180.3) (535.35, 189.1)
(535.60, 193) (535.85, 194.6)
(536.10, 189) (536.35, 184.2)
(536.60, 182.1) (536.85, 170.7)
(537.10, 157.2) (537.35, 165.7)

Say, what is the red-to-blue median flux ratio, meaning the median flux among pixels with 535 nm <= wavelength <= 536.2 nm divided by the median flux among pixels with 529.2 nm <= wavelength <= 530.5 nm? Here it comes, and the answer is 1.24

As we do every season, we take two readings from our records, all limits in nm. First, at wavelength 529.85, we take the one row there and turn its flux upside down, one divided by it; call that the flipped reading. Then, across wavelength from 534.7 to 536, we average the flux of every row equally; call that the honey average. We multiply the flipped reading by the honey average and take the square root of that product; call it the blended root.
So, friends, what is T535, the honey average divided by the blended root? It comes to 162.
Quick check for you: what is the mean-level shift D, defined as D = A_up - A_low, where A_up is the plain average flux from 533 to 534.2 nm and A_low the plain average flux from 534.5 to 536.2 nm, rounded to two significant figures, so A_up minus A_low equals -30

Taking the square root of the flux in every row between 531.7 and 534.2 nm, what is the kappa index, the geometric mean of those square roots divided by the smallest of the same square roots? 1.05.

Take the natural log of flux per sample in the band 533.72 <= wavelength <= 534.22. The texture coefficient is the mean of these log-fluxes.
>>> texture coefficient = 5.01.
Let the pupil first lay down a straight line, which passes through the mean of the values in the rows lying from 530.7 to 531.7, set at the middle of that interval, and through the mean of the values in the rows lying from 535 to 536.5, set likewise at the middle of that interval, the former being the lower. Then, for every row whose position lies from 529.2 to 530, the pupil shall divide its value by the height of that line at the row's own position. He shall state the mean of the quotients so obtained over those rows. 0.92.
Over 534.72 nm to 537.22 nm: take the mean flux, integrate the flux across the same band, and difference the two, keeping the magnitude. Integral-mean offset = 271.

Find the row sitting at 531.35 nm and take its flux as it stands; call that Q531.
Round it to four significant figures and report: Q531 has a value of 169.7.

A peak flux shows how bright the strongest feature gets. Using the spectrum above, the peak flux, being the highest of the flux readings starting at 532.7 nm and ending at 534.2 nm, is 156.5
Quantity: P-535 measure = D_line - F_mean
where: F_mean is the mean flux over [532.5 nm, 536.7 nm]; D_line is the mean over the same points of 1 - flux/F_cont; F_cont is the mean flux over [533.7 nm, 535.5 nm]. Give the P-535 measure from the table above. -169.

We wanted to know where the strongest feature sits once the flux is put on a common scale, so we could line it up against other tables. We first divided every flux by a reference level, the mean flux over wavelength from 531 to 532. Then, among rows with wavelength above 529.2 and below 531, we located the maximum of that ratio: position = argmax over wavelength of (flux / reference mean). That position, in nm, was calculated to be 530.35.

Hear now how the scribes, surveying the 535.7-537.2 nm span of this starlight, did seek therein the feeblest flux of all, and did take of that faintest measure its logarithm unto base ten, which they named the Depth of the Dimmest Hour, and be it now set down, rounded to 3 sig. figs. 2.20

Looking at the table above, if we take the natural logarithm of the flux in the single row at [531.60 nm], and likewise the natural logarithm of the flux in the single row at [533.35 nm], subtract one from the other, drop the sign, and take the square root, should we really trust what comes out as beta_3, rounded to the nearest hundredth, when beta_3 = 0.30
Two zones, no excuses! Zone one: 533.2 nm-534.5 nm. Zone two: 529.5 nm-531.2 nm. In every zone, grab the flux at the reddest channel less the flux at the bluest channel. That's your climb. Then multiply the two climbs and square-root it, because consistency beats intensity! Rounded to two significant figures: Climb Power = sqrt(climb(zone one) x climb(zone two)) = 13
